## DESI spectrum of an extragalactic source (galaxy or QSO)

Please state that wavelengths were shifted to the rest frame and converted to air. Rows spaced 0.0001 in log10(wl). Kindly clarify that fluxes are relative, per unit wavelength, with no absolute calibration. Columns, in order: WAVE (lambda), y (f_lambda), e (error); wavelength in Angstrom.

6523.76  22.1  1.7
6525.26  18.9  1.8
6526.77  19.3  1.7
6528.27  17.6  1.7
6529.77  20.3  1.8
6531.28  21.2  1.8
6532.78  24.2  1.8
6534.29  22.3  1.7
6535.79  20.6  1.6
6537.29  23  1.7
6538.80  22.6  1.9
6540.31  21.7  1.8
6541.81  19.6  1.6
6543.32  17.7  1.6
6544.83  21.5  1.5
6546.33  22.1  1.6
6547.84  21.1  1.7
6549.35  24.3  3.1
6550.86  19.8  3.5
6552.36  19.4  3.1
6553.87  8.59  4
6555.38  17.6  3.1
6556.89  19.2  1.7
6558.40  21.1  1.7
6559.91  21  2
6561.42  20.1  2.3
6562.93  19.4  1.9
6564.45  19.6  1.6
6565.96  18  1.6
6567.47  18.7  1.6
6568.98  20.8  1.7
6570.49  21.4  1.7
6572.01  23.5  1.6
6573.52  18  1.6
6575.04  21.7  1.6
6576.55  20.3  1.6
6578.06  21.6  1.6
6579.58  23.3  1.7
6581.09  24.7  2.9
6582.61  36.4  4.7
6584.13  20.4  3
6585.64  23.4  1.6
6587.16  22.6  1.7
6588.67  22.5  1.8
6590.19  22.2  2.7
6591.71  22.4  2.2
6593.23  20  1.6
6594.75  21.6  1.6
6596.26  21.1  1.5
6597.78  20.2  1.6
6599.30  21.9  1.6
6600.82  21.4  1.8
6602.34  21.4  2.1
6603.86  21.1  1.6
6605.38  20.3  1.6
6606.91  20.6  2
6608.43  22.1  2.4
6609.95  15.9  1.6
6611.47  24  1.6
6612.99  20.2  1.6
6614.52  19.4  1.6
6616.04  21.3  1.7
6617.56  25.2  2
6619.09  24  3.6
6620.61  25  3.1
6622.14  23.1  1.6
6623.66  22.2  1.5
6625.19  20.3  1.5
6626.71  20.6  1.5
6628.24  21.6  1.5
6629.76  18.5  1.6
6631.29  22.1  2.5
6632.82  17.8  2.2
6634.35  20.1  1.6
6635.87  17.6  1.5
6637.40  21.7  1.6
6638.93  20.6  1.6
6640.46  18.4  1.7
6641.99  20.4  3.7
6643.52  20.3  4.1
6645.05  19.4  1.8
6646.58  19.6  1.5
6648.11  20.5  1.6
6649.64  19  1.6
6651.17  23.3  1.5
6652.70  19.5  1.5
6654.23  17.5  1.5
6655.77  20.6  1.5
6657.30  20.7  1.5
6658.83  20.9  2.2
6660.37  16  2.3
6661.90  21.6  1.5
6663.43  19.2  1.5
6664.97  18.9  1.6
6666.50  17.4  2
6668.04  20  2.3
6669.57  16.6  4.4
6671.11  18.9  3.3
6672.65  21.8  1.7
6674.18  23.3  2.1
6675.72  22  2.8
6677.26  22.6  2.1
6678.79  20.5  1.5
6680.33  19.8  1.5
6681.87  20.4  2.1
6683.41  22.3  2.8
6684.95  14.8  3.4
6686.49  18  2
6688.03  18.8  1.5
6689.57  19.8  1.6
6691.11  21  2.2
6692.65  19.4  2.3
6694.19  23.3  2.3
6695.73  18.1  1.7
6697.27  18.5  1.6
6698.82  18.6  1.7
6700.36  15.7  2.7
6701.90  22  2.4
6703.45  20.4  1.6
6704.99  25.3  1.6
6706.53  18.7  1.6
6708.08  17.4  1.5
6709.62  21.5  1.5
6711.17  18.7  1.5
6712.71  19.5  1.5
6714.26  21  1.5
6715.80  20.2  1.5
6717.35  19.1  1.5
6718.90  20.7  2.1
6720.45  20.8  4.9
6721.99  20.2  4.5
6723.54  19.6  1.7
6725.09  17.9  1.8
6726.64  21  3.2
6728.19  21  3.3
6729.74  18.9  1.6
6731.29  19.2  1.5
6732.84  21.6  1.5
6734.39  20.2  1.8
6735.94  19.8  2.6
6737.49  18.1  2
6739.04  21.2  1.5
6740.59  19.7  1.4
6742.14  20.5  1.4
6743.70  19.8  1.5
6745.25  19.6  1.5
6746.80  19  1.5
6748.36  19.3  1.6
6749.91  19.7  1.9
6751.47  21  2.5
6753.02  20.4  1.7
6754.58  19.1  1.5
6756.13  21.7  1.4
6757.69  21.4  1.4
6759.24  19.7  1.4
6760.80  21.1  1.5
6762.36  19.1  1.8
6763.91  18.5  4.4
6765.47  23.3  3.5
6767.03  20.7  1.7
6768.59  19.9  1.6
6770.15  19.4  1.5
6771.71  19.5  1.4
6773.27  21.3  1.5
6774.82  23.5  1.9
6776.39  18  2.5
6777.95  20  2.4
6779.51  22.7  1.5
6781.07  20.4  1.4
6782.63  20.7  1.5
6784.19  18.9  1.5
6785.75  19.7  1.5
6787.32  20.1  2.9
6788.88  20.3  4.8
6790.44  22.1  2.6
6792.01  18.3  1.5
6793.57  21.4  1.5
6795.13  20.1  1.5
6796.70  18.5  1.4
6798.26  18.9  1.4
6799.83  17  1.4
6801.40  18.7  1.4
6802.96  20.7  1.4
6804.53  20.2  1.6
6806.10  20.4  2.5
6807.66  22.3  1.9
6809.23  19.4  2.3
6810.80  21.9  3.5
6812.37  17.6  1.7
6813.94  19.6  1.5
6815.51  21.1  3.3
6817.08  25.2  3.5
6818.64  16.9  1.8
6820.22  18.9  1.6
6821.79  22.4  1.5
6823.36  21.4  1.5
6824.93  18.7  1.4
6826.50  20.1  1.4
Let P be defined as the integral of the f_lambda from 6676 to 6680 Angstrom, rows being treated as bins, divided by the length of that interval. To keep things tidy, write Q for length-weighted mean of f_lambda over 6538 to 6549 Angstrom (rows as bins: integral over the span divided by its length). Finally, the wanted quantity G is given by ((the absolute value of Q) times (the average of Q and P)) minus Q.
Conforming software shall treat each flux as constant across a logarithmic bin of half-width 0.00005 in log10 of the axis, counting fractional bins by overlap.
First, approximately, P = 21.4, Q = 21.0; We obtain 425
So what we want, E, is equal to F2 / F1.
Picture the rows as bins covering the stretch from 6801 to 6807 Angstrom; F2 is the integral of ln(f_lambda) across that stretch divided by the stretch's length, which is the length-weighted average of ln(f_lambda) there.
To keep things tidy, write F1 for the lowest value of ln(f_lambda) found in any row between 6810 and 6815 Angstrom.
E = 1.05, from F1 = 2.87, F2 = 3.01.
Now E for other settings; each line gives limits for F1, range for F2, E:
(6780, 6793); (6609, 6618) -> 1.04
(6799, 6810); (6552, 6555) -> 0.90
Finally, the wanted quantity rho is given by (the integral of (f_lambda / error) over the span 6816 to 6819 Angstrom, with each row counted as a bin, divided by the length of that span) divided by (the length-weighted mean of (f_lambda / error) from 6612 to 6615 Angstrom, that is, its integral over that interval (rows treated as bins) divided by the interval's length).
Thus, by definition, 0.63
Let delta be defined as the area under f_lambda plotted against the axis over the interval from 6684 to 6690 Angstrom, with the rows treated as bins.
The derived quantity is 107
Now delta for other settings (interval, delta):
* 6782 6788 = 119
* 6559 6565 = 120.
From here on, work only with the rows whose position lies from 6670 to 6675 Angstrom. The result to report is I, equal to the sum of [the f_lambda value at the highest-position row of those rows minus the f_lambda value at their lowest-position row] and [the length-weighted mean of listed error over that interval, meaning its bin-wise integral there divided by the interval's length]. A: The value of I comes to 6.9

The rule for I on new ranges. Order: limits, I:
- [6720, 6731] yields 1.0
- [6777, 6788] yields 1.9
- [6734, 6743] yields 2.1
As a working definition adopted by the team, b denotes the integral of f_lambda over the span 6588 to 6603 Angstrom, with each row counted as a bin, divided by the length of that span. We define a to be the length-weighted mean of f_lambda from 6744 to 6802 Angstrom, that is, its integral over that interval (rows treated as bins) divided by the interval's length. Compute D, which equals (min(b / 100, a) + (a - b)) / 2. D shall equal -0.6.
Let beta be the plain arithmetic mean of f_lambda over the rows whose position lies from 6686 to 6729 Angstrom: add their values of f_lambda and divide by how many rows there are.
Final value 19.86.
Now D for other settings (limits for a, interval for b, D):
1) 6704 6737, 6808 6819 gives -0.1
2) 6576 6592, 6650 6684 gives 1.9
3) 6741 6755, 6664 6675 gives 0.2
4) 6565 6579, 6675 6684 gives -0.3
